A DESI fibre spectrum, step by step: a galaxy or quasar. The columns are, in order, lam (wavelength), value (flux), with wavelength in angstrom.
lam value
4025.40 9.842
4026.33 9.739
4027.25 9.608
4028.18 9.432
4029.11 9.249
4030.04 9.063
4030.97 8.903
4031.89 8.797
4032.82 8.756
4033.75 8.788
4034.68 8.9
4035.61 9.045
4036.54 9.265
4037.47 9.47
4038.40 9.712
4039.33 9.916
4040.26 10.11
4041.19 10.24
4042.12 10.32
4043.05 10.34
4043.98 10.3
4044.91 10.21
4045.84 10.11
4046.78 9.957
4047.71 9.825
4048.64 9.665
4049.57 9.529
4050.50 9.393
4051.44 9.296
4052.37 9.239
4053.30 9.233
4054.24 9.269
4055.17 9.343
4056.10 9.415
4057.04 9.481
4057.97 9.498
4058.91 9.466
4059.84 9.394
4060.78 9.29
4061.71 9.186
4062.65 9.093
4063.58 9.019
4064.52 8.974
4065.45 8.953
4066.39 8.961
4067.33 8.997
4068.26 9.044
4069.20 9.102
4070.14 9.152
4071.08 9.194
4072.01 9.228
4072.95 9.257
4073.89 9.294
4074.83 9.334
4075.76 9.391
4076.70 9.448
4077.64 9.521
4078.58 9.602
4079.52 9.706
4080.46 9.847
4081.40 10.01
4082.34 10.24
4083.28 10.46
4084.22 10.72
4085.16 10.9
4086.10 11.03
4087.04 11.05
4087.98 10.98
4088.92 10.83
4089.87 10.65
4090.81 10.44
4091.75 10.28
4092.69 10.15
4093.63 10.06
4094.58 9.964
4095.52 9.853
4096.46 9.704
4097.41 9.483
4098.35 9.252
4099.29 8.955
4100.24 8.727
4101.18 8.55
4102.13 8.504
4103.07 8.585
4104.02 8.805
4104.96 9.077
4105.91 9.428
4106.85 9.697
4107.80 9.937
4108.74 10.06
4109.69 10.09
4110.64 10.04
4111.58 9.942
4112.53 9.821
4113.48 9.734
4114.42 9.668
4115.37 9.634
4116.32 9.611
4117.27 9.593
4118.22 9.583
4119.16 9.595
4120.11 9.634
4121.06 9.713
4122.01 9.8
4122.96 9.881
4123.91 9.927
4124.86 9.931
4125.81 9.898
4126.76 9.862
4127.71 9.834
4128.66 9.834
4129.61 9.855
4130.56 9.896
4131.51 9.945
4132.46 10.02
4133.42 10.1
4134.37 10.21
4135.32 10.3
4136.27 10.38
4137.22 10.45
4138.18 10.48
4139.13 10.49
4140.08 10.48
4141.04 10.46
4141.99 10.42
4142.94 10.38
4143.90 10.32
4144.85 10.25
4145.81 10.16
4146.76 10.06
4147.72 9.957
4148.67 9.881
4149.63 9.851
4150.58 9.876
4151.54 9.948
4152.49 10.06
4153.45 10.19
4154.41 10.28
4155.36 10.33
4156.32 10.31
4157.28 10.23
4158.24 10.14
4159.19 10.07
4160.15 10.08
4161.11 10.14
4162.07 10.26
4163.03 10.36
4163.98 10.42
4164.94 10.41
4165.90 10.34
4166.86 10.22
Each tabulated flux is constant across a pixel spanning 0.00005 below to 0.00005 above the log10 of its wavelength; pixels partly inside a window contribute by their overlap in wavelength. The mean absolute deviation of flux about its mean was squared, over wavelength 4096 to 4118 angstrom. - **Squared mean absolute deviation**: 0.19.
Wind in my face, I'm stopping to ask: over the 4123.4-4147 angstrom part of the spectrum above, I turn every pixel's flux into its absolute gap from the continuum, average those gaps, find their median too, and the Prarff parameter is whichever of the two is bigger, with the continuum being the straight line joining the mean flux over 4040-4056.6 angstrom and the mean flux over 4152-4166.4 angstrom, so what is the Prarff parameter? 0.21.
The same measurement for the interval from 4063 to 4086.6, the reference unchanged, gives 0.64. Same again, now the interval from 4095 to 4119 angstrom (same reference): 0.57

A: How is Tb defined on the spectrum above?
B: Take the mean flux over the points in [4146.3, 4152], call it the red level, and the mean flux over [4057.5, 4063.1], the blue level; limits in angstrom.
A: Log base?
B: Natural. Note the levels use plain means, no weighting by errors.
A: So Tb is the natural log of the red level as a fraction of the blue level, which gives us 0.06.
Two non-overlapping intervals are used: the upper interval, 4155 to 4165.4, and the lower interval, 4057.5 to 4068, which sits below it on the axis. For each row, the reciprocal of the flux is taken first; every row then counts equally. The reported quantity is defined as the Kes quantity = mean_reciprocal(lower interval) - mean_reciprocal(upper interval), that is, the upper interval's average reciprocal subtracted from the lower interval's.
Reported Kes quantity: 0.012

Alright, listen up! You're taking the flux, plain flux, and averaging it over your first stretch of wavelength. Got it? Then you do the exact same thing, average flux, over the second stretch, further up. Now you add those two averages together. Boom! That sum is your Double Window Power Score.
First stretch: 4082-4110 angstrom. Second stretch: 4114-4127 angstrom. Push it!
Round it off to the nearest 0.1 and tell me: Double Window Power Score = 19.6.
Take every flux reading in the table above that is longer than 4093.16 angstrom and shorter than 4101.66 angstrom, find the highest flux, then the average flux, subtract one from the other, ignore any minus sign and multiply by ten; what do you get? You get 6.7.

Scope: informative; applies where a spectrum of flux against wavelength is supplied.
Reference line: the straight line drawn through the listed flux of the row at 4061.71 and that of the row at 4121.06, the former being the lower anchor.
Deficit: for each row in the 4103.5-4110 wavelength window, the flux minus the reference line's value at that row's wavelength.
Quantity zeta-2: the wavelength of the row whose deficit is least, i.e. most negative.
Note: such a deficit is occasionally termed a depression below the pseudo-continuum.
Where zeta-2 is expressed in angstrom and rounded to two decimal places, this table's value 4104.02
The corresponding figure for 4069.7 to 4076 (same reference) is 4070.14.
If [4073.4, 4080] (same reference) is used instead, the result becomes 4073.89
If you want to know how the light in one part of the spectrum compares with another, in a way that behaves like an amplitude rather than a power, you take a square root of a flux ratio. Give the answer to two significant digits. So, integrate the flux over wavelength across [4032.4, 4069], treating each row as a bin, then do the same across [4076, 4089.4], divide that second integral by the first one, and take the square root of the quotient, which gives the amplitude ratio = 0.63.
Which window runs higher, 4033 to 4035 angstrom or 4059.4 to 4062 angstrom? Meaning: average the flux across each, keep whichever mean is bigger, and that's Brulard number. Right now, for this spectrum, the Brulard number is 9.3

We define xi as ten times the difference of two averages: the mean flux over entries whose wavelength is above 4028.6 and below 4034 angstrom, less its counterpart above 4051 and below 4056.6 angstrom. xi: -3.7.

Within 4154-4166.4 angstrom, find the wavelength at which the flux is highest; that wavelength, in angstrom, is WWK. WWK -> 4163.98 angstrom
